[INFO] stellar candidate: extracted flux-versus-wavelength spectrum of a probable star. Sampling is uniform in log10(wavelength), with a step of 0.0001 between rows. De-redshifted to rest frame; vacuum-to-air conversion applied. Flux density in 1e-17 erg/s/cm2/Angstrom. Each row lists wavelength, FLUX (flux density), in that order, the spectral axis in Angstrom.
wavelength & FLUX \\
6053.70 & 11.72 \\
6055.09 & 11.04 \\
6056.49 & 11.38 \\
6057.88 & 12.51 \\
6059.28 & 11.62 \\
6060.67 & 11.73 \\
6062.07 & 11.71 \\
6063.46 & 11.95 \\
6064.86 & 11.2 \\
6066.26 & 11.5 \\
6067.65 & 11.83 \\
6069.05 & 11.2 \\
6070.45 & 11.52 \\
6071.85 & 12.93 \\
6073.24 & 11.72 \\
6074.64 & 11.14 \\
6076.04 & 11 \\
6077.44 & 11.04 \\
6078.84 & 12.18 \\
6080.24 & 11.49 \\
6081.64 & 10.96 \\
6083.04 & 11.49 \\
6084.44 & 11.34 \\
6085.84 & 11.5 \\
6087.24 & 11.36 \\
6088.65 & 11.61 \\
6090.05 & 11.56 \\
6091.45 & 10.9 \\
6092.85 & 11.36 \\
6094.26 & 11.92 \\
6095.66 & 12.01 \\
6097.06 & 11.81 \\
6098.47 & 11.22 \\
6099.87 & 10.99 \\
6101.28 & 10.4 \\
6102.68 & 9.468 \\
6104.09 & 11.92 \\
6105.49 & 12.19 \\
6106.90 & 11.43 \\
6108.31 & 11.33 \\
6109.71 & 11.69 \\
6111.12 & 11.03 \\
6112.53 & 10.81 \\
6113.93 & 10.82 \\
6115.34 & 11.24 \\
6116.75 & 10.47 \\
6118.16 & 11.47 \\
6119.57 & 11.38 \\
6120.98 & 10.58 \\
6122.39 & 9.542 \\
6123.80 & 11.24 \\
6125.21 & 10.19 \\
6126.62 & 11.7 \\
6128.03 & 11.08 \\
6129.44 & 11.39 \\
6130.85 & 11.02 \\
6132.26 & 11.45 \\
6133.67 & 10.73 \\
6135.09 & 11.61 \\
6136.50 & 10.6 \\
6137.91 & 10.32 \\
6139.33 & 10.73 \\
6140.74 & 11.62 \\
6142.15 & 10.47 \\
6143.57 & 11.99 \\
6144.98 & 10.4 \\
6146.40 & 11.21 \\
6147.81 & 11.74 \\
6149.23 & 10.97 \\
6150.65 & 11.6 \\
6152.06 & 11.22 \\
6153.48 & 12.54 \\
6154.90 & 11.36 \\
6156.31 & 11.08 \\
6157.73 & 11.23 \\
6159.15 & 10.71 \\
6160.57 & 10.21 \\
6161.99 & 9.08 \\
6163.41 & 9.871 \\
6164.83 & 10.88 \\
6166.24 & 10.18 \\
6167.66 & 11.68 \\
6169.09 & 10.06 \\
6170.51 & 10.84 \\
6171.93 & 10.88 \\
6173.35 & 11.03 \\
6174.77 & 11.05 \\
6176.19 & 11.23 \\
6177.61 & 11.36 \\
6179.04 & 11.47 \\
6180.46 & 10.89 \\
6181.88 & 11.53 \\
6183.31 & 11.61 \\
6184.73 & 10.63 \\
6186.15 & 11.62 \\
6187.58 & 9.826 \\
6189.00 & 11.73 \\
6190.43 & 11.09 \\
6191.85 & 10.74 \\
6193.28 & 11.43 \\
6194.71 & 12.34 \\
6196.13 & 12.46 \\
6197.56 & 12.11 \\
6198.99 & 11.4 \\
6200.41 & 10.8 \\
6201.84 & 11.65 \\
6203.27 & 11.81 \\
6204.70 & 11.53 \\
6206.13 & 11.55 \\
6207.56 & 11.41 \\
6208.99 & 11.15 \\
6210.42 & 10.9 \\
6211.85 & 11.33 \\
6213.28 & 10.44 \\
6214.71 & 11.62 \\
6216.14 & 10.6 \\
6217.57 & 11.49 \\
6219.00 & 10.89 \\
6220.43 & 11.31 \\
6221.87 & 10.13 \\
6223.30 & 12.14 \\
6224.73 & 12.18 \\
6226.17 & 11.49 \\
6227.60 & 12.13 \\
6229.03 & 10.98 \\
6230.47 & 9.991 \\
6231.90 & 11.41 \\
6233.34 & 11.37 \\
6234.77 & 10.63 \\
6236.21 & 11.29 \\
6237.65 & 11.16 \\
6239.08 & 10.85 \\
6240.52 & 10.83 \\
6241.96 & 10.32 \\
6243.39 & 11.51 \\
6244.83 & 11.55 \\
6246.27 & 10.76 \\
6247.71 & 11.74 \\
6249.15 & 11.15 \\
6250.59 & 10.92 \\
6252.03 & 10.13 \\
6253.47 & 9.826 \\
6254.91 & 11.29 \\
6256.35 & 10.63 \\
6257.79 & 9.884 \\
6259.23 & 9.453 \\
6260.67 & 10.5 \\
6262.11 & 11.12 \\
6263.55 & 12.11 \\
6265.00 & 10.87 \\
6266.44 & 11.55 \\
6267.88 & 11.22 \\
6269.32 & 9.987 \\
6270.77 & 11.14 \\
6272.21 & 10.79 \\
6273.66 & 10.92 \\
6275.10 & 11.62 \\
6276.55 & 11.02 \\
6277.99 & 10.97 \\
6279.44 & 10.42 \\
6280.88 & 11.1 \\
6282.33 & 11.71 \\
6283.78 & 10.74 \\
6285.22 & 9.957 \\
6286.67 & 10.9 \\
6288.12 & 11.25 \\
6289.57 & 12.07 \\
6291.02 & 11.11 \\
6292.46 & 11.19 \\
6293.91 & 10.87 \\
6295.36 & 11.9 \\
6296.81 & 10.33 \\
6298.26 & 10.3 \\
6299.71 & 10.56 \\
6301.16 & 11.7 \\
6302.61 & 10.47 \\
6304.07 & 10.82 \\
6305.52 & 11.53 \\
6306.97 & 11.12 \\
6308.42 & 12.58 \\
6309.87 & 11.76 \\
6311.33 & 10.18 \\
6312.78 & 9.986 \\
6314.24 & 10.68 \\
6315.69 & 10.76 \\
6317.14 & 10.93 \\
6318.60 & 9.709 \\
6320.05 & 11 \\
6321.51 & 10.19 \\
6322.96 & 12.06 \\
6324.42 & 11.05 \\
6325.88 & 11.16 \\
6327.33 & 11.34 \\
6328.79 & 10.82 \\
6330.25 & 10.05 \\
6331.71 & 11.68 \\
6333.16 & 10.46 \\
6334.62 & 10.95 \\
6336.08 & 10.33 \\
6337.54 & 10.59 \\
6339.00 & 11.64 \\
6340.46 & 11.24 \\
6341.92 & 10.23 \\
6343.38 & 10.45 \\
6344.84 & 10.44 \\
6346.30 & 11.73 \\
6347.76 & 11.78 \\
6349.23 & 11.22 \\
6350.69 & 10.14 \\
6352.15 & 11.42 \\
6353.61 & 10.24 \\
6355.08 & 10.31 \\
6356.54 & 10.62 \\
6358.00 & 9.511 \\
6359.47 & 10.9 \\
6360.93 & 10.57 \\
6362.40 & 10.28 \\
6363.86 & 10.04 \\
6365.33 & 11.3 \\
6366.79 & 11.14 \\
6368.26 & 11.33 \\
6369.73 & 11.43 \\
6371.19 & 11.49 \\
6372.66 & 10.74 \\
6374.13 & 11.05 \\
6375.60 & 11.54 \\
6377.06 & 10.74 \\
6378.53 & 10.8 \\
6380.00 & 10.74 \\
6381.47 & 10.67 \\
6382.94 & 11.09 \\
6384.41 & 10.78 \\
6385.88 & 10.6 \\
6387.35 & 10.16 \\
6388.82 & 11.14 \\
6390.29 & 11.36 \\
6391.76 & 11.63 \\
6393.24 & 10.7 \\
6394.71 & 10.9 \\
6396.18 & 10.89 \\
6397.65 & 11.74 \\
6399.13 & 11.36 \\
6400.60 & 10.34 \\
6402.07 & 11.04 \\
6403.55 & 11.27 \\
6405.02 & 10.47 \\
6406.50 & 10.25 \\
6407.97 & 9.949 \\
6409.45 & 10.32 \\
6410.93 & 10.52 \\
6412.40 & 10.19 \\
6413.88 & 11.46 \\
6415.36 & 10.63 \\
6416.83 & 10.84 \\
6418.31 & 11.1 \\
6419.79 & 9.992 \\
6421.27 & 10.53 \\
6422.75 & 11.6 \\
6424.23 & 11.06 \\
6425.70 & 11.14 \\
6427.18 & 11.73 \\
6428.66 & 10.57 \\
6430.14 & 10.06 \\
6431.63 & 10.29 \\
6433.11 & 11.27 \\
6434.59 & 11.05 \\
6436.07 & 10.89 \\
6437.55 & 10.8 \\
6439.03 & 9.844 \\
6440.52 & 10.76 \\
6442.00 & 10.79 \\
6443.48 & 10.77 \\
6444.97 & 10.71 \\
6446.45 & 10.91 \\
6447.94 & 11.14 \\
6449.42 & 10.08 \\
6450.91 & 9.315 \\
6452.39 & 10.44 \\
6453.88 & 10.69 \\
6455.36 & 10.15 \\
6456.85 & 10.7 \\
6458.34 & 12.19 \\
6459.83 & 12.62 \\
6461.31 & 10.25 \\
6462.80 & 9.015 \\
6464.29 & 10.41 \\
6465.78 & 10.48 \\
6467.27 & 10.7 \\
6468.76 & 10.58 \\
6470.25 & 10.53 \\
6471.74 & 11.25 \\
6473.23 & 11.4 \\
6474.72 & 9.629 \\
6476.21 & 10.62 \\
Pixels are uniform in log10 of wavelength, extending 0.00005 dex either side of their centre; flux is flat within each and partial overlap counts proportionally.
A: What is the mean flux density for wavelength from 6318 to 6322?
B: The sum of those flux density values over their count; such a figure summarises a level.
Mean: 10.3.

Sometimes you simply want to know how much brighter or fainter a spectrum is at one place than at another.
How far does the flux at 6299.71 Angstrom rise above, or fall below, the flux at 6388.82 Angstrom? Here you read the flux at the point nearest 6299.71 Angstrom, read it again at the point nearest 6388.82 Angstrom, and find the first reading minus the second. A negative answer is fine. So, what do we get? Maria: -0.6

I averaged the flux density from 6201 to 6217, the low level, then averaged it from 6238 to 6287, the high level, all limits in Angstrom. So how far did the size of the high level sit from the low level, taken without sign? 0.40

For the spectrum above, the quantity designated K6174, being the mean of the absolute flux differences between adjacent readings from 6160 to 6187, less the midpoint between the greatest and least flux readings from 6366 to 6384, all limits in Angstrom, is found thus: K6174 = -10.5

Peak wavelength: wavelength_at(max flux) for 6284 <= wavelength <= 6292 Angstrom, 6289.57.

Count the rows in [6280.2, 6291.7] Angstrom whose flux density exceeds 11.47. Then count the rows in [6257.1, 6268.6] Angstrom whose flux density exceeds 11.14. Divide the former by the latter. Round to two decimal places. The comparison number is 0.67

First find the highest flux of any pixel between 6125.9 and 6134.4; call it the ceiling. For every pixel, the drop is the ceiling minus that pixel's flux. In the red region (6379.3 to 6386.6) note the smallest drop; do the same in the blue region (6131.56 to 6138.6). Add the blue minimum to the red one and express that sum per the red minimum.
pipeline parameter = 1.1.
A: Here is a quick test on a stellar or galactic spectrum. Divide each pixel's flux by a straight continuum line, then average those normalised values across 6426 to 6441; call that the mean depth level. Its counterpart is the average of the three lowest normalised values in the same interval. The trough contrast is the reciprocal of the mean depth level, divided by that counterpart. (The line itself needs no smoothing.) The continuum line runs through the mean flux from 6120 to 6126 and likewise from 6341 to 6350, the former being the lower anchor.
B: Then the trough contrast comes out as 1.16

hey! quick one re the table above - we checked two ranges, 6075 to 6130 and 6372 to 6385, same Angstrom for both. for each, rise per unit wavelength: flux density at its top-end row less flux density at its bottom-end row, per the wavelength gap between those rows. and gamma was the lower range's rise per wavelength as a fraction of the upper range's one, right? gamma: 2.1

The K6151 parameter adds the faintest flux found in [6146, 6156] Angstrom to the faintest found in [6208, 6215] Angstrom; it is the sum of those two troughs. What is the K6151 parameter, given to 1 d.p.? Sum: 21.4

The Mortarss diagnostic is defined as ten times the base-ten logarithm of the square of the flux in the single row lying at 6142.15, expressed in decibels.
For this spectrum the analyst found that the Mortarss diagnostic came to 20.4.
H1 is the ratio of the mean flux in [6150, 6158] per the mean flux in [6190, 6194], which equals 1.04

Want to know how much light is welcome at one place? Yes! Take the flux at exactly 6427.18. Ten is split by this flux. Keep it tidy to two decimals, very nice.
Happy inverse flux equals 0.85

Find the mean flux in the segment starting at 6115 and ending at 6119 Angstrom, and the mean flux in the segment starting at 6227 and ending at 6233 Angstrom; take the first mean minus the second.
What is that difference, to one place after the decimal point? -0.1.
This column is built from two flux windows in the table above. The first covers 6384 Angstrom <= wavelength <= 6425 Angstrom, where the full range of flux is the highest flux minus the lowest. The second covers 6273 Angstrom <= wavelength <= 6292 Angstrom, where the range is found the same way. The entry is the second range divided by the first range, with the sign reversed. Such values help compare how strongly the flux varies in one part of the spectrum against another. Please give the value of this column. -1.2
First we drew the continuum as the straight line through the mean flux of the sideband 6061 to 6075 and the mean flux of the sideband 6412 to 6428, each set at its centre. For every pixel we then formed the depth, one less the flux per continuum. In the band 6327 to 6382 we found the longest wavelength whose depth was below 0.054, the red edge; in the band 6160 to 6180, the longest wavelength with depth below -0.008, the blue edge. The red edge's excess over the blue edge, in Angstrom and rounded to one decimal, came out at 213.8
